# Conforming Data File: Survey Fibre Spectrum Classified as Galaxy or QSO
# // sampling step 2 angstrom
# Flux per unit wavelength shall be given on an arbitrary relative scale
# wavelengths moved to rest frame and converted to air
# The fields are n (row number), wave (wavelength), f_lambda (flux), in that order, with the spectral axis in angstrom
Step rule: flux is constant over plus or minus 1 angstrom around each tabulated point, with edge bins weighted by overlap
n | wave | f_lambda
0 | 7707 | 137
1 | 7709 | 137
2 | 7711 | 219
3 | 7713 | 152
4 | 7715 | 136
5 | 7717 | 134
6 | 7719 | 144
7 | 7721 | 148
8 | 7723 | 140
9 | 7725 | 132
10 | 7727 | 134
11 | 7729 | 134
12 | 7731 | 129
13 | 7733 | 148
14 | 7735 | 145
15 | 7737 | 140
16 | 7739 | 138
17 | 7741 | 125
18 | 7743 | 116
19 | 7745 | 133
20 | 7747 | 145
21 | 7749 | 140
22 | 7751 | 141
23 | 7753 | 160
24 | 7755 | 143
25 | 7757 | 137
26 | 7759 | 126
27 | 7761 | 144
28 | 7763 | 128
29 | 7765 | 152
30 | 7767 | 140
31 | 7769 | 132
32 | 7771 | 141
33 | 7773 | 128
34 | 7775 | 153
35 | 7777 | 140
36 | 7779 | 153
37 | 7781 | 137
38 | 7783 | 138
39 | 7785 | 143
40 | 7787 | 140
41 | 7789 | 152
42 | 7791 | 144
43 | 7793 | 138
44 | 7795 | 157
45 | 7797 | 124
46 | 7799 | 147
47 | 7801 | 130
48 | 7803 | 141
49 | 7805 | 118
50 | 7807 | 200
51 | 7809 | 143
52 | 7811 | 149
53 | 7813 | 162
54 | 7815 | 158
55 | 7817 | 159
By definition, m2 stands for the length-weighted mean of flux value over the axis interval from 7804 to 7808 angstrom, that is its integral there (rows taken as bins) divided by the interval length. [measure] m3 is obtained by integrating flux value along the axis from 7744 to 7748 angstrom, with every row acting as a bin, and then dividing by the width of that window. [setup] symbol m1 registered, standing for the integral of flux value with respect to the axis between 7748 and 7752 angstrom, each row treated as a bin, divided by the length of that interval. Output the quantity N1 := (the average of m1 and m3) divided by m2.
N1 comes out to 0.88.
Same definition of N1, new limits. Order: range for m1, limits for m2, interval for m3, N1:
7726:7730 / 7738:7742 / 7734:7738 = 1.05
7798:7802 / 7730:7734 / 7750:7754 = 1.04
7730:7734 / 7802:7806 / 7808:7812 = 1.10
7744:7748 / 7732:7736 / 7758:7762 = 0.94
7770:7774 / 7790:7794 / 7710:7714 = 1.13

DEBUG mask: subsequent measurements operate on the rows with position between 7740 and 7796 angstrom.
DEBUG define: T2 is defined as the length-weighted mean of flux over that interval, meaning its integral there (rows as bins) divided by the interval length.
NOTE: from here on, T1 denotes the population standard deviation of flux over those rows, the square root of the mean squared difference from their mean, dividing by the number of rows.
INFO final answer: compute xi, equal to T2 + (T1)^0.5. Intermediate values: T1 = 10.0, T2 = 140.2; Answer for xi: 143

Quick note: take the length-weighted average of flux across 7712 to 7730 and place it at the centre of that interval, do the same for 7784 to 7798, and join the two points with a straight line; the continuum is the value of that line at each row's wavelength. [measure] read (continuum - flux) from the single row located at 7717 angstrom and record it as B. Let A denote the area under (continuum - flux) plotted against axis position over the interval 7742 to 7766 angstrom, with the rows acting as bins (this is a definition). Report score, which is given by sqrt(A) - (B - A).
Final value 53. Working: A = 51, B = 5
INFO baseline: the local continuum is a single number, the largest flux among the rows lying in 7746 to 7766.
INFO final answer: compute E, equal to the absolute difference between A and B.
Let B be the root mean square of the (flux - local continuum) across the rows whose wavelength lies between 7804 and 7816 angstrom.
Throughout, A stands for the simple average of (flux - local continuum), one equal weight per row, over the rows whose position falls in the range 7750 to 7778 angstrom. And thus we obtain 44.7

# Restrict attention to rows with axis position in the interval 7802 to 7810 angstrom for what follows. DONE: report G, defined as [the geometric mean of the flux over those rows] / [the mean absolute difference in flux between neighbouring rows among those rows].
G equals 3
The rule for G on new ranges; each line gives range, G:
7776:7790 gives 17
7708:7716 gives 3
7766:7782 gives 10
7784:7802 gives 9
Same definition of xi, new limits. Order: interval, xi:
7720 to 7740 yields 141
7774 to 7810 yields 148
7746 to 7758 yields 147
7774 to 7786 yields 147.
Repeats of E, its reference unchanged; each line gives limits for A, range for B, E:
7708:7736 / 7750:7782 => 36.2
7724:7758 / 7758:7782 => 44.9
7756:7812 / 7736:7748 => 46.9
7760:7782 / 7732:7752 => 44.0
